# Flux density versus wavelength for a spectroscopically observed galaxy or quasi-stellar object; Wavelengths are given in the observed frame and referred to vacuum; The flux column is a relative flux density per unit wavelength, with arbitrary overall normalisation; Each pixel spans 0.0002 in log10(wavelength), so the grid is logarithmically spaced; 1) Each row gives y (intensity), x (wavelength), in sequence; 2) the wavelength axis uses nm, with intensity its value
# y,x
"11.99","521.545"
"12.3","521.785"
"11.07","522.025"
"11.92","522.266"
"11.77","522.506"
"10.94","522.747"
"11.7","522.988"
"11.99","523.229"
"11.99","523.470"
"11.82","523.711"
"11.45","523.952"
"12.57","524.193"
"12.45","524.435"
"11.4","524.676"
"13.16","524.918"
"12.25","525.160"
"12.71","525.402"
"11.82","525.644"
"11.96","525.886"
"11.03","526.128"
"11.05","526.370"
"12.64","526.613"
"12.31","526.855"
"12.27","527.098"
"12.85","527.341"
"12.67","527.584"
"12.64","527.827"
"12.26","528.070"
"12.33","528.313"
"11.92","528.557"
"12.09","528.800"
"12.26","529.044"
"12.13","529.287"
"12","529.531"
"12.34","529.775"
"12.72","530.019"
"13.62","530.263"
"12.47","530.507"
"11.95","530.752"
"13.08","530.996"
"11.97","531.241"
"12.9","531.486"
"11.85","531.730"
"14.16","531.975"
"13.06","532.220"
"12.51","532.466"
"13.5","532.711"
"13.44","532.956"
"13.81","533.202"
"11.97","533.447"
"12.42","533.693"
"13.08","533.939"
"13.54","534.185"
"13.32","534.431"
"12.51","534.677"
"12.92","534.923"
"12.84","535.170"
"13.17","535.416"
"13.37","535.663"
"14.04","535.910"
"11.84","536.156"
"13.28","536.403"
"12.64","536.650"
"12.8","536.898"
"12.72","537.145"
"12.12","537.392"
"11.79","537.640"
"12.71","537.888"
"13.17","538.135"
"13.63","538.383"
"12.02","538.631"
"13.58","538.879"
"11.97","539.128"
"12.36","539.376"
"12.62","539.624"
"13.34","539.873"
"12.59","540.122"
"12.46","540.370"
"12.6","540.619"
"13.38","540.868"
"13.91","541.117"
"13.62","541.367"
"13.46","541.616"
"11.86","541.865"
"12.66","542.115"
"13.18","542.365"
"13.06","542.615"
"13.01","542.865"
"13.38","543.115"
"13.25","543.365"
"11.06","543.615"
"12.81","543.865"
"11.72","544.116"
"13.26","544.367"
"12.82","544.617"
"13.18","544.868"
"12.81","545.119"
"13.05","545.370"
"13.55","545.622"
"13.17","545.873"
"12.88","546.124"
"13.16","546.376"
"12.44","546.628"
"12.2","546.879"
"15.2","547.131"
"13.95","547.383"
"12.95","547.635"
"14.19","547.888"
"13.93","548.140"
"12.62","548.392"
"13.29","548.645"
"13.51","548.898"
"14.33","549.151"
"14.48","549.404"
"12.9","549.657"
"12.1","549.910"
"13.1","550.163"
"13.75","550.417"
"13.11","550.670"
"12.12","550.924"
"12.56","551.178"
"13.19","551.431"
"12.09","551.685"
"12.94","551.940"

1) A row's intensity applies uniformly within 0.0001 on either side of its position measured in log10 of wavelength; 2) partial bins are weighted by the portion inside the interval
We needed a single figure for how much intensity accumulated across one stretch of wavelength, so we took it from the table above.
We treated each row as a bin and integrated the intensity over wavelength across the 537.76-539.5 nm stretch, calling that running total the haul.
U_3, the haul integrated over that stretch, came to 22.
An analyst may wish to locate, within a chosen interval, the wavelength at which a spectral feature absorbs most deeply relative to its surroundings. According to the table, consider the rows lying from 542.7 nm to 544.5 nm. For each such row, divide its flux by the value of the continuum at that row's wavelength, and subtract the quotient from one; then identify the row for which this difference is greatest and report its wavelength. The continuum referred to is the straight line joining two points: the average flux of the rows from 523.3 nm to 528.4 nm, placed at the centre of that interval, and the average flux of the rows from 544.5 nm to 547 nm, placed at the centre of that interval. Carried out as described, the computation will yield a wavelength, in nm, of 543.615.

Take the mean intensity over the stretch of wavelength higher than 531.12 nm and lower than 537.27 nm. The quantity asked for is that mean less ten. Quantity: 2.95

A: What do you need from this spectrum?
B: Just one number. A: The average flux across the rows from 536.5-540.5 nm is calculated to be 12.66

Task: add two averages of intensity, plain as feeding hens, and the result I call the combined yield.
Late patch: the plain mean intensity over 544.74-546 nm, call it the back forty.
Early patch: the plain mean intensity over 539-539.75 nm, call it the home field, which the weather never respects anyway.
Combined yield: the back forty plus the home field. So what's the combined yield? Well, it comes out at 25.5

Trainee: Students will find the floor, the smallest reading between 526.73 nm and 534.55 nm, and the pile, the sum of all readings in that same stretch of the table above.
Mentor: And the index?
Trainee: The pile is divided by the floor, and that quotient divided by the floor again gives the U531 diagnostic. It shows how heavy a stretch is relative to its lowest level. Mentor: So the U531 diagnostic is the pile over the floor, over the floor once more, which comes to 2.9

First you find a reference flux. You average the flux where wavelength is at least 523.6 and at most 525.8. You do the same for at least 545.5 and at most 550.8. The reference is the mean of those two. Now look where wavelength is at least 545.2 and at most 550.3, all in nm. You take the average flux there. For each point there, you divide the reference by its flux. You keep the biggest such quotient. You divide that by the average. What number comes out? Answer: 0.0791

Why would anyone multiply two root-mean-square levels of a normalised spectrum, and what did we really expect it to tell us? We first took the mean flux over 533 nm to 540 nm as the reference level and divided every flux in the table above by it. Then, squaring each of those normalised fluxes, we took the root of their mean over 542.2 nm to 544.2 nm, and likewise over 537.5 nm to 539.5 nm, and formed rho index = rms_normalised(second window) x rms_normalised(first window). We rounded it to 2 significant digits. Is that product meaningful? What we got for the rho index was 0.98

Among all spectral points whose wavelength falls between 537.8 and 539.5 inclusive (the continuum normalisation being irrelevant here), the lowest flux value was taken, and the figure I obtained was 11.97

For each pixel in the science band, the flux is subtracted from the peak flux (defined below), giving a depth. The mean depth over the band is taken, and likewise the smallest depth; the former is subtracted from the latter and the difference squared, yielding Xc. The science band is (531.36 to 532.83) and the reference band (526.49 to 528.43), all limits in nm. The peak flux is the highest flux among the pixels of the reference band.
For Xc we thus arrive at 1.4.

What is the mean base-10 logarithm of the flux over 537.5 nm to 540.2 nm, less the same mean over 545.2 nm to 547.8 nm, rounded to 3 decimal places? -0.018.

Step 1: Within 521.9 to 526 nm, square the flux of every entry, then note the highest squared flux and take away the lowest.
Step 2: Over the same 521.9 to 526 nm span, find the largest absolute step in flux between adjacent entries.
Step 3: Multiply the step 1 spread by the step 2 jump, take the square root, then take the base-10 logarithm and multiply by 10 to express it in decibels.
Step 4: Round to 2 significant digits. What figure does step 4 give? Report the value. 9.9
